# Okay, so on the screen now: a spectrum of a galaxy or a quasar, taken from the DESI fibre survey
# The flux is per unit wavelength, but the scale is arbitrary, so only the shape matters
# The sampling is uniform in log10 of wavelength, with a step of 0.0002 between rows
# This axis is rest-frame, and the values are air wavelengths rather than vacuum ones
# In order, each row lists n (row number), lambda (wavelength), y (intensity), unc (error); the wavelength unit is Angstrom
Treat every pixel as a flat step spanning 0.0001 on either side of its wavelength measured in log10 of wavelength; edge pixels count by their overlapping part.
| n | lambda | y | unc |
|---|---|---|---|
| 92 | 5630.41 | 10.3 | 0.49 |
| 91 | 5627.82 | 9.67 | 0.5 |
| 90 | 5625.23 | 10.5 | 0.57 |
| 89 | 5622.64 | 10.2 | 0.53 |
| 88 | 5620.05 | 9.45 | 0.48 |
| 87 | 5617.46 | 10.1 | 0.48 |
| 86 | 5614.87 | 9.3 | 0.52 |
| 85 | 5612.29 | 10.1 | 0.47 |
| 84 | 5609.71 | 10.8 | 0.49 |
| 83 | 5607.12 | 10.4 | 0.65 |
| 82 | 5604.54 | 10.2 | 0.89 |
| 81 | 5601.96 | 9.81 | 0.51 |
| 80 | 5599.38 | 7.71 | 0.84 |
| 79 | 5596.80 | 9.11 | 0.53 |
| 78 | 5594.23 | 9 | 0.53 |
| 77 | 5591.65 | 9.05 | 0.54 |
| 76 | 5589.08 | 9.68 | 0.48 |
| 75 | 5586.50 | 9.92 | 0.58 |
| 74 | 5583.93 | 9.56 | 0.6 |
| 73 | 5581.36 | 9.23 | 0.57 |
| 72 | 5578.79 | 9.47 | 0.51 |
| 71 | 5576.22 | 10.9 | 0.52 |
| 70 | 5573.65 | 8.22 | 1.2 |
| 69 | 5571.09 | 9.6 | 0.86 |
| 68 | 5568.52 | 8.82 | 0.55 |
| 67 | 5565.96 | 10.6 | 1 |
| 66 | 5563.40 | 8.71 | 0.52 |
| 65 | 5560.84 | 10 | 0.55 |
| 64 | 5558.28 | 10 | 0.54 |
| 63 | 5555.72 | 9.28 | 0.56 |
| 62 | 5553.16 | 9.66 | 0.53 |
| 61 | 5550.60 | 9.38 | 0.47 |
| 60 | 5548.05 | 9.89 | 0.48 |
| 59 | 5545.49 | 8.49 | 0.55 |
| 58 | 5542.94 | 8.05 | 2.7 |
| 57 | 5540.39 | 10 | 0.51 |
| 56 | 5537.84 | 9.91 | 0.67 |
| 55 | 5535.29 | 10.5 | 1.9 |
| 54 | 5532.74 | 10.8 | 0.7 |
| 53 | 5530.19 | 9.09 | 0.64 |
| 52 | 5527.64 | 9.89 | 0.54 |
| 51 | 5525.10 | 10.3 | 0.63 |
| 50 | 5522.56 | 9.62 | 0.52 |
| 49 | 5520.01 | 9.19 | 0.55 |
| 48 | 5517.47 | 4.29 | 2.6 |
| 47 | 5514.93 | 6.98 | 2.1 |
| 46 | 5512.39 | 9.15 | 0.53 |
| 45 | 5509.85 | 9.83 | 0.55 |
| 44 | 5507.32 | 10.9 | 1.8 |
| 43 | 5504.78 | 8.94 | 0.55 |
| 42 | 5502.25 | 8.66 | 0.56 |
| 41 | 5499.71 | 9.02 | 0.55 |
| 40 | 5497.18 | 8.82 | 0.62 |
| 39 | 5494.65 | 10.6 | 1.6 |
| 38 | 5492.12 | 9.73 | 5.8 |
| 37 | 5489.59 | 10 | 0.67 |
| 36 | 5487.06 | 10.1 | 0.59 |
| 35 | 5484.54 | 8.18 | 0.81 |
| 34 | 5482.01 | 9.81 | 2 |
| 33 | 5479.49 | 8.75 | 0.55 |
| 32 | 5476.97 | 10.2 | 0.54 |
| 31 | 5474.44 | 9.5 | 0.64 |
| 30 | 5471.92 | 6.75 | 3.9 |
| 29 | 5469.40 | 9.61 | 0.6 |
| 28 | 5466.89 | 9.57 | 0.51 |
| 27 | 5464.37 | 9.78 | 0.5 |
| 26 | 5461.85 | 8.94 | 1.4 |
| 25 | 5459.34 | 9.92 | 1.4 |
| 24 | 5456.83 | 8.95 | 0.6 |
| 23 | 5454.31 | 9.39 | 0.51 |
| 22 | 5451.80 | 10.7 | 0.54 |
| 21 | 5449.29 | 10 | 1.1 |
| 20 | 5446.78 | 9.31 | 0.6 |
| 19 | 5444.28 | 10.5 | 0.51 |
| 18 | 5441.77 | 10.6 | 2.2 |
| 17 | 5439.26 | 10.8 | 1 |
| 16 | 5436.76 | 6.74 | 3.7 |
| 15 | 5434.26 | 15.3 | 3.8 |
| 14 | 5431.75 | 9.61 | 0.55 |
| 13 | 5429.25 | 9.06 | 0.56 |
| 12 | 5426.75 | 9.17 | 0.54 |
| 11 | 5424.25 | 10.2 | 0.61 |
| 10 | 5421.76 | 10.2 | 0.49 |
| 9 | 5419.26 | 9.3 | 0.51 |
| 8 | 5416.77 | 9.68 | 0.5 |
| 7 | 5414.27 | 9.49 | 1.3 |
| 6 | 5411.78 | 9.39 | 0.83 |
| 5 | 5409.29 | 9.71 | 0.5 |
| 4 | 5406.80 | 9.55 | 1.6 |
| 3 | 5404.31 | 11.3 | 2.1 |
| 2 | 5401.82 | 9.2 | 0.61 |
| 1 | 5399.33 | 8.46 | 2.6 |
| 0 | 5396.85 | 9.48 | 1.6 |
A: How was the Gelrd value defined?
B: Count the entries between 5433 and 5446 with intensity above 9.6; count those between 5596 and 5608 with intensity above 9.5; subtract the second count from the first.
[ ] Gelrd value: 1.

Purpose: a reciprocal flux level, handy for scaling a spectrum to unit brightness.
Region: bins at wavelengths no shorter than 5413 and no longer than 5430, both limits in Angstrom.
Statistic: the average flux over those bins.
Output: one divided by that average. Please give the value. 0.104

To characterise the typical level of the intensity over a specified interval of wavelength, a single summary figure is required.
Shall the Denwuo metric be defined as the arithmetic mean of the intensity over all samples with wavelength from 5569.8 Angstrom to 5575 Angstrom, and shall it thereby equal 8.9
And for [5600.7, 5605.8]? 10.0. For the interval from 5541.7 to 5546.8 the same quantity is 8.3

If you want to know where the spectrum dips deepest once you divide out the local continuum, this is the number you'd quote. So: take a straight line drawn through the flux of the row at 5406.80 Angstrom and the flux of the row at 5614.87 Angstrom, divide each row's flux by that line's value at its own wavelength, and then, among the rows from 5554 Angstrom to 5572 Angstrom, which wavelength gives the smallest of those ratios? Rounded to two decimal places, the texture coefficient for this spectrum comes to 5563.40 Angstrom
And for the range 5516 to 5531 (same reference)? 5517.47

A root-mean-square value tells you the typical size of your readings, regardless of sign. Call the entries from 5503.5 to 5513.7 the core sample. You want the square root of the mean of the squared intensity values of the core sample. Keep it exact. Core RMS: 9.74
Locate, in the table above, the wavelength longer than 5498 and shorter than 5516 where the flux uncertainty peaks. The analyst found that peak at 5514.93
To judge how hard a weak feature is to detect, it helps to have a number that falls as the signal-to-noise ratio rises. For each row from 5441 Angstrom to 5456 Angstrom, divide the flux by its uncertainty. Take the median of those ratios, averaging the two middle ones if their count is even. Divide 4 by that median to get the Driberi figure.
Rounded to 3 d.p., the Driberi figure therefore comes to 0.236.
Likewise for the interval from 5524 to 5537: 0.259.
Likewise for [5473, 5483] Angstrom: 0.260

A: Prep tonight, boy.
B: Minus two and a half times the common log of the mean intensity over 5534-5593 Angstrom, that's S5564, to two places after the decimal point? -2.45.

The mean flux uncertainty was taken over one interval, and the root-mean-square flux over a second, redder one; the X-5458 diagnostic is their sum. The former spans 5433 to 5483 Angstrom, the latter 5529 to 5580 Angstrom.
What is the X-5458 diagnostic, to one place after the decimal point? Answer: 10.9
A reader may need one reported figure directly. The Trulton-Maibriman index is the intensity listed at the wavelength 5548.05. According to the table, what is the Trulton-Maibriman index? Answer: 9.89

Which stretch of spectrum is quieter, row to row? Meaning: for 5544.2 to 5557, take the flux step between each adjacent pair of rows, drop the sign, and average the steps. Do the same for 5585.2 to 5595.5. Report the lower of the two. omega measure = 0.3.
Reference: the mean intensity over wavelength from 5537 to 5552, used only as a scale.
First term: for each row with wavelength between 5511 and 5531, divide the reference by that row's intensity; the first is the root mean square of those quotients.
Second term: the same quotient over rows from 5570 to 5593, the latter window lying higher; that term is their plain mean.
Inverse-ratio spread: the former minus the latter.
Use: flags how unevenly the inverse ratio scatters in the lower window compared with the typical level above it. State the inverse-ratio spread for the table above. 0.25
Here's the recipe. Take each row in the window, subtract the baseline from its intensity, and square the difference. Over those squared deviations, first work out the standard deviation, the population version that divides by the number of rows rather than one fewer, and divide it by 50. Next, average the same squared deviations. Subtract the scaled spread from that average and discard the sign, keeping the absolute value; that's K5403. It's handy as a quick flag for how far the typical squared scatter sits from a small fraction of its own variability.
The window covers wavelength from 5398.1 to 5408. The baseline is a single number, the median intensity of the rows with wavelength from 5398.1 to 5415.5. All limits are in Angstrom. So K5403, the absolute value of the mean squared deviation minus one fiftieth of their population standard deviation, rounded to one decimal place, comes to 1.1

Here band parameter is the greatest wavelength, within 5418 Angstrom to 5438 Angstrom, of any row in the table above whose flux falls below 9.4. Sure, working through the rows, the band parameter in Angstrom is 5436.76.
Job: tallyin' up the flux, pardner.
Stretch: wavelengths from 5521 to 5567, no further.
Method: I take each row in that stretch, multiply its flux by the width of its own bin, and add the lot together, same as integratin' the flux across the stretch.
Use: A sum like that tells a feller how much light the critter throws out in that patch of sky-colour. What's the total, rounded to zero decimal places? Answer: 445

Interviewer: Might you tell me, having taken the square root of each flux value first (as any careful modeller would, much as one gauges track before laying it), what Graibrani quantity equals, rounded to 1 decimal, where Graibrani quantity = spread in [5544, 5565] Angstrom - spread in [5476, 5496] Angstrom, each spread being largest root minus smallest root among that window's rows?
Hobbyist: -0.1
